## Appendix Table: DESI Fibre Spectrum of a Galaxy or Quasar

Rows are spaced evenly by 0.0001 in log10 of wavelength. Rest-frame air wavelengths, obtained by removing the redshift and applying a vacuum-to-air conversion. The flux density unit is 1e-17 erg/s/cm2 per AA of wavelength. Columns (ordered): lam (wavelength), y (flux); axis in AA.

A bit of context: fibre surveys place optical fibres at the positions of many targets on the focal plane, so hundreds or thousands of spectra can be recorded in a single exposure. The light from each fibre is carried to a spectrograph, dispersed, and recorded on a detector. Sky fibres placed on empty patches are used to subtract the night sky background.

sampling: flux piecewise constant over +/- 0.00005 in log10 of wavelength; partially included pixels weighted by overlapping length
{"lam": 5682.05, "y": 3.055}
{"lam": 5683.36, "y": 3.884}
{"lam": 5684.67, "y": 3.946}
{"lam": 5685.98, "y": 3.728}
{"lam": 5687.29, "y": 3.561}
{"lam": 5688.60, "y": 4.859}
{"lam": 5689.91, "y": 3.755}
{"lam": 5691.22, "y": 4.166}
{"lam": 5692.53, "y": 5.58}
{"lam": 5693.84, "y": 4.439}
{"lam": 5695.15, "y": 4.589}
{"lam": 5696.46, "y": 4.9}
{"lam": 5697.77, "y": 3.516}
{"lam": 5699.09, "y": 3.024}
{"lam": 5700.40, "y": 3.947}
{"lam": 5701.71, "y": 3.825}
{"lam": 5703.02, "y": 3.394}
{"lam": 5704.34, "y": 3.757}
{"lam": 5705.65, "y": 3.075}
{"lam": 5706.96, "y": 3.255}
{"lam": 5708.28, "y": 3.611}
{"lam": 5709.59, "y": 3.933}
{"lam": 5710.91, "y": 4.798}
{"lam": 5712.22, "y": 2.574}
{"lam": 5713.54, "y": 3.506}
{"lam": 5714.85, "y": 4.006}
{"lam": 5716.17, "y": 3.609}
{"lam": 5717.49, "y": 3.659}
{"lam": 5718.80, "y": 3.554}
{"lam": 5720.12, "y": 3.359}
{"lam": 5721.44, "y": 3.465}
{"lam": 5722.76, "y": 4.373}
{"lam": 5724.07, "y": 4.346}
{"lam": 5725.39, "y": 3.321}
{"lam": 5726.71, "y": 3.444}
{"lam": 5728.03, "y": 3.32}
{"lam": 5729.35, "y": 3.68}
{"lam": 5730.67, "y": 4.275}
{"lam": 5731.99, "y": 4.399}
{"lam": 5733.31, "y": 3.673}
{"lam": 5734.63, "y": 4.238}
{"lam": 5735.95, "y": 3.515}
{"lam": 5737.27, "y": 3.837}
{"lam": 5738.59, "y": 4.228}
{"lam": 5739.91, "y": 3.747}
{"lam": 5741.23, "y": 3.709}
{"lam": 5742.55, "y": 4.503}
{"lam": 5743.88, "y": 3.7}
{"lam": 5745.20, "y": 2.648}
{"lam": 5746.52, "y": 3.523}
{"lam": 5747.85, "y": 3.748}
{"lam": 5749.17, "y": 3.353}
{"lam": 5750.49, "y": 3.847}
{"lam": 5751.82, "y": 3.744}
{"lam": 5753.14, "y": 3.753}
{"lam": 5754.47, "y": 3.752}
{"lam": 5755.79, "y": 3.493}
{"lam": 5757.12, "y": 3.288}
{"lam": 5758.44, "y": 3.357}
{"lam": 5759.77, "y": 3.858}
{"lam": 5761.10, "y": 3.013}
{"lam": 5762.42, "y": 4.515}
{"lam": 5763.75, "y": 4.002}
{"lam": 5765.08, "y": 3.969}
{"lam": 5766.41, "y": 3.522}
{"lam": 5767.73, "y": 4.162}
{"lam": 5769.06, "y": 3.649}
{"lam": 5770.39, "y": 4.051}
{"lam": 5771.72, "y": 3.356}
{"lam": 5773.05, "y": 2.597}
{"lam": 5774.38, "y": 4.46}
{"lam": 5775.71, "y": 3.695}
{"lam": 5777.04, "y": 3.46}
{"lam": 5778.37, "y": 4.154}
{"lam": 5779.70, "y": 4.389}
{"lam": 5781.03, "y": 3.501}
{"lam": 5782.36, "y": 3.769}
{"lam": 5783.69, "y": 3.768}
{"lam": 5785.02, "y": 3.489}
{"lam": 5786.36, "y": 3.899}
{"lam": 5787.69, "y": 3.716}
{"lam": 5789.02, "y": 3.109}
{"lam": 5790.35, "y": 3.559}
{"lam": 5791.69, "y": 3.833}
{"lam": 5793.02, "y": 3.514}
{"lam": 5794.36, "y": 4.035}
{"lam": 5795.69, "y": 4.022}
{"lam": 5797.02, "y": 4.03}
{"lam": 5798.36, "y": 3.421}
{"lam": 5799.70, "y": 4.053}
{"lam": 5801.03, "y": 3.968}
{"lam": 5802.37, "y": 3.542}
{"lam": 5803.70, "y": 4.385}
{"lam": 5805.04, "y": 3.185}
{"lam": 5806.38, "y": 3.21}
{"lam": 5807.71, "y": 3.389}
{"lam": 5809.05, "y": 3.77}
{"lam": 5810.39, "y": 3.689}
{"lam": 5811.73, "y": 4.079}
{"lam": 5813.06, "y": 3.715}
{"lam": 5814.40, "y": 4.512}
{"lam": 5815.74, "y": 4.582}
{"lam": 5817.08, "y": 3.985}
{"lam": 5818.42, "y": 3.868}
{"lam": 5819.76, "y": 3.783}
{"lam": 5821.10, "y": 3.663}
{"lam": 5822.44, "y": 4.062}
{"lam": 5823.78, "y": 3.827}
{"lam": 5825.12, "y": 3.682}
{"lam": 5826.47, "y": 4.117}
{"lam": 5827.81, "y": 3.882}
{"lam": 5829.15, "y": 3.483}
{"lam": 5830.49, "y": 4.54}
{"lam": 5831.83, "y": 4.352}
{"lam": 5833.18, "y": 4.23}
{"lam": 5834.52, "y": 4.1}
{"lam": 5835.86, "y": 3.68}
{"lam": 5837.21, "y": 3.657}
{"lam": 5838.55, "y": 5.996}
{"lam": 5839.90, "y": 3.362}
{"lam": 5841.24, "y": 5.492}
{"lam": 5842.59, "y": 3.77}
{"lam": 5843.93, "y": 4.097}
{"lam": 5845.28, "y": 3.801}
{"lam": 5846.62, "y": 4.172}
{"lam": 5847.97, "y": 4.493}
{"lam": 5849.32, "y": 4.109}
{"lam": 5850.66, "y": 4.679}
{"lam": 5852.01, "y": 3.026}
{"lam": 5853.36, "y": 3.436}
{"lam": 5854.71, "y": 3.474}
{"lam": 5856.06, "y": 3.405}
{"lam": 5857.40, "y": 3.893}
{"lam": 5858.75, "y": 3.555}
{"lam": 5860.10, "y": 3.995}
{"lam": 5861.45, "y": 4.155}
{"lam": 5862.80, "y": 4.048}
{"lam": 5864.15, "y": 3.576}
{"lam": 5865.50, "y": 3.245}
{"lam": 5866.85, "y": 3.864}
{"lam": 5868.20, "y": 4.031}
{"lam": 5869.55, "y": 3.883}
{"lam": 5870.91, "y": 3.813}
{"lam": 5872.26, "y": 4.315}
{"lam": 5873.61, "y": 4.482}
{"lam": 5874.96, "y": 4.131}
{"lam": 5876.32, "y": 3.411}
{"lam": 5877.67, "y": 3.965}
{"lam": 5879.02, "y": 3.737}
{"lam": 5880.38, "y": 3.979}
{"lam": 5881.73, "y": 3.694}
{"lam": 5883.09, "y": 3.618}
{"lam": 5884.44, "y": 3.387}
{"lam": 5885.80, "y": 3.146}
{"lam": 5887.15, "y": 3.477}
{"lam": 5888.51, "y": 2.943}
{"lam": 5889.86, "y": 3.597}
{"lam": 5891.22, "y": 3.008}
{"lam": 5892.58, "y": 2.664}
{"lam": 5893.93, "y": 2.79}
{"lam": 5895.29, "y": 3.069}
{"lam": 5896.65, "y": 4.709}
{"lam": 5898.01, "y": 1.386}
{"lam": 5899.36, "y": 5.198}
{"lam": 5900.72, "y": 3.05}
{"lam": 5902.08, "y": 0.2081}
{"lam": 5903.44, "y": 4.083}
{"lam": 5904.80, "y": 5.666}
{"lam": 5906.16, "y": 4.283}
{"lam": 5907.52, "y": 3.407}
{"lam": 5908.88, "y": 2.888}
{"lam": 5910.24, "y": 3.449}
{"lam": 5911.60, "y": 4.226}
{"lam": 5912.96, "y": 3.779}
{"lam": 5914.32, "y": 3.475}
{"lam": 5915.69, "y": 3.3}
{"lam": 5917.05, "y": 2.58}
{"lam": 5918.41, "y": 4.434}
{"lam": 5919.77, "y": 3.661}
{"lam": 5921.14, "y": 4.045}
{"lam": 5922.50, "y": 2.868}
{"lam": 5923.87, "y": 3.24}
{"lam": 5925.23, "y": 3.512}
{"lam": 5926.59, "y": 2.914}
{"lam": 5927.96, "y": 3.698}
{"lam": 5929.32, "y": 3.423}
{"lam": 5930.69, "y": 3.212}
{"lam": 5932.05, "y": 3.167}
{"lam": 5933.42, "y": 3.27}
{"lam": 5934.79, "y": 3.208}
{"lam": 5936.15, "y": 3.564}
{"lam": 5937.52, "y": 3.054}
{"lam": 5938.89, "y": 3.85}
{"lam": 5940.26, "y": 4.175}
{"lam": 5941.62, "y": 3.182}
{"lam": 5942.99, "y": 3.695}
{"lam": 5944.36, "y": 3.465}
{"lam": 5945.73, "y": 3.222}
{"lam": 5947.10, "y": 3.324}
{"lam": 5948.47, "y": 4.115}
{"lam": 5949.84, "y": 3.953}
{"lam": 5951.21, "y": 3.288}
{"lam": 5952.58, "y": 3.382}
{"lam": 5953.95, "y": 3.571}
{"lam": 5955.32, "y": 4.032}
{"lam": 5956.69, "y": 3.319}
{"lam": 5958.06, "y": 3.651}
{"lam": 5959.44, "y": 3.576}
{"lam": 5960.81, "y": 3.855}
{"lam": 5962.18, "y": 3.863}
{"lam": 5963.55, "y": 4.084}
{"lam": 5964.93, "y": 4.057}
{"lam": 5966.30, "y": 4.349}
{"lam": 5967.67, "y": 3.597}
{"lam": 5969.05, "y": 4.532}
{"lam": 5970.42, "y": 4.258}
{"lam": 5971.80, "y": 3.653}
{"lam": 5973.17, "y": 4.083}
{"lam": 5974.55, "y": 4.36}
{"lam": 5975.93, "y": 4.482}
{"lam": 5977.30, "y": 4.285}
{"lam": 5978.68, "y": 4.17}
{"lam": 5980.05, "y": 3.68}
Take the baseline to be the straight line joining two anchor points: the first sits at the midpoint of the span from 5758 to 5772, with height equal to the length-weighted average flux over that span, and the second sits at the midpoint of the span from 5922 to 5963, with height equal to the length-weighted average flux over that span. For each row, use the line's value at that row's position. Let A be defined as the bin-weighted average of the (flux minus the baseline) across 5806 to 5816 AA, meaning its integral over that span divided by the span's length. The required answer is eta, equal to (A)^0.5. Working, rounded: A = 0.15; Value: 0.39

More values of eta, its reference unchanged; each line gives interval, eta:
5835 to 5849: 0.77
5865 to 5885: 0.49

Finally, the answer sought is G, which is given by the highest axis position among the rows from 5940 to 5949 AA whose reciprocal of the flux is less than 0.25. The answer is 5948.47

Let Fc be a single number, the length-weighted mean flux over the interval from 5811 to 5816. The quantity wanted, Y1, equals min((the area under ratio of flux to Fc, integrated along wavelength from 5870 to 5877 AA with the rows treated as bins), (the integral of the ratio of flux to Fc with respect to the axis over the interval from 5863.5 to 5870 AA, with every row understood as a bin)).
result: 5.77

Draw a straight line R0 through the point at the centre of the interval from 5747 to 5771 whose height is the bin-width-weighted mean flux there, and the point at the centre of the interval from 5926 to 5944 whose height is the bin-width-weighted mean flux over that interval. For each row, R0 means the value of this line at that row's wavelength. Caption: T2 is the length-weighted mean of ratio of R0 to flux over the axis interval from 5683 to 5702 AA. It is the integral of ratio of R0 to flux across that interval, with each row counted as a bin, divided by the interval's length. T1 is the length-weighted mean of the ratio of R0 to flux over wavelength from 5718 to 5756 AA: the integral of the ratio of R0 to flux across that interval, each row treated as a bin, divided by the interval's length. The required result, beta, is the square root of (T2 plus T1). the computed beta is 1.40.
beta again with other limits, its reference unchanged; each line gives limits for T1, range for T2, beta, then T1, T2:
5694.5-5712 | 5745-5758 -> 1.45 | 1.04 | 1.06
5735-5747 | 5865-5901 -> 1.44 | 1.03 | 1.04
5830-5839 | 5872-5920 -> 1.52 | 0.85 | 1.47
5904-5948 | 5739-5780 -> 1.42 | 0.99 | 1.02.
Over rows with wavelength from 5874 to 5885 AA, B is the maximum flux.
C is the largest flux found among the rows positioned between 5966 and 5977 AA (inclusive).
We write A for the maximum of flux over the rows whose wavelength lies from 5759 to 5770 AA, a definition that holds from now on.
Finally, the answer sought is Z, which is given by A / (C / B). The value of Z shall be 4.1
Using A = 4.515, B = 4.131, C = 4.532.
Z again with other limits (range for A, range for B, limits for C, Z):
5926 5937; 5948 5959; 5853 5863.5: 3.7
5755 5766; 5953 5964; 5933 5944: 4.4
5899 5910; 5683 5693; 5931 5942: 7.6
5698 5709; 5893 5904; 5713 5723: 4.7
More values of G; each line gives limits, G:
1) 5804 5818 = 5815.74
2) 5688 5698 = 5696.46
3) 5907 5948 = 5940.26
